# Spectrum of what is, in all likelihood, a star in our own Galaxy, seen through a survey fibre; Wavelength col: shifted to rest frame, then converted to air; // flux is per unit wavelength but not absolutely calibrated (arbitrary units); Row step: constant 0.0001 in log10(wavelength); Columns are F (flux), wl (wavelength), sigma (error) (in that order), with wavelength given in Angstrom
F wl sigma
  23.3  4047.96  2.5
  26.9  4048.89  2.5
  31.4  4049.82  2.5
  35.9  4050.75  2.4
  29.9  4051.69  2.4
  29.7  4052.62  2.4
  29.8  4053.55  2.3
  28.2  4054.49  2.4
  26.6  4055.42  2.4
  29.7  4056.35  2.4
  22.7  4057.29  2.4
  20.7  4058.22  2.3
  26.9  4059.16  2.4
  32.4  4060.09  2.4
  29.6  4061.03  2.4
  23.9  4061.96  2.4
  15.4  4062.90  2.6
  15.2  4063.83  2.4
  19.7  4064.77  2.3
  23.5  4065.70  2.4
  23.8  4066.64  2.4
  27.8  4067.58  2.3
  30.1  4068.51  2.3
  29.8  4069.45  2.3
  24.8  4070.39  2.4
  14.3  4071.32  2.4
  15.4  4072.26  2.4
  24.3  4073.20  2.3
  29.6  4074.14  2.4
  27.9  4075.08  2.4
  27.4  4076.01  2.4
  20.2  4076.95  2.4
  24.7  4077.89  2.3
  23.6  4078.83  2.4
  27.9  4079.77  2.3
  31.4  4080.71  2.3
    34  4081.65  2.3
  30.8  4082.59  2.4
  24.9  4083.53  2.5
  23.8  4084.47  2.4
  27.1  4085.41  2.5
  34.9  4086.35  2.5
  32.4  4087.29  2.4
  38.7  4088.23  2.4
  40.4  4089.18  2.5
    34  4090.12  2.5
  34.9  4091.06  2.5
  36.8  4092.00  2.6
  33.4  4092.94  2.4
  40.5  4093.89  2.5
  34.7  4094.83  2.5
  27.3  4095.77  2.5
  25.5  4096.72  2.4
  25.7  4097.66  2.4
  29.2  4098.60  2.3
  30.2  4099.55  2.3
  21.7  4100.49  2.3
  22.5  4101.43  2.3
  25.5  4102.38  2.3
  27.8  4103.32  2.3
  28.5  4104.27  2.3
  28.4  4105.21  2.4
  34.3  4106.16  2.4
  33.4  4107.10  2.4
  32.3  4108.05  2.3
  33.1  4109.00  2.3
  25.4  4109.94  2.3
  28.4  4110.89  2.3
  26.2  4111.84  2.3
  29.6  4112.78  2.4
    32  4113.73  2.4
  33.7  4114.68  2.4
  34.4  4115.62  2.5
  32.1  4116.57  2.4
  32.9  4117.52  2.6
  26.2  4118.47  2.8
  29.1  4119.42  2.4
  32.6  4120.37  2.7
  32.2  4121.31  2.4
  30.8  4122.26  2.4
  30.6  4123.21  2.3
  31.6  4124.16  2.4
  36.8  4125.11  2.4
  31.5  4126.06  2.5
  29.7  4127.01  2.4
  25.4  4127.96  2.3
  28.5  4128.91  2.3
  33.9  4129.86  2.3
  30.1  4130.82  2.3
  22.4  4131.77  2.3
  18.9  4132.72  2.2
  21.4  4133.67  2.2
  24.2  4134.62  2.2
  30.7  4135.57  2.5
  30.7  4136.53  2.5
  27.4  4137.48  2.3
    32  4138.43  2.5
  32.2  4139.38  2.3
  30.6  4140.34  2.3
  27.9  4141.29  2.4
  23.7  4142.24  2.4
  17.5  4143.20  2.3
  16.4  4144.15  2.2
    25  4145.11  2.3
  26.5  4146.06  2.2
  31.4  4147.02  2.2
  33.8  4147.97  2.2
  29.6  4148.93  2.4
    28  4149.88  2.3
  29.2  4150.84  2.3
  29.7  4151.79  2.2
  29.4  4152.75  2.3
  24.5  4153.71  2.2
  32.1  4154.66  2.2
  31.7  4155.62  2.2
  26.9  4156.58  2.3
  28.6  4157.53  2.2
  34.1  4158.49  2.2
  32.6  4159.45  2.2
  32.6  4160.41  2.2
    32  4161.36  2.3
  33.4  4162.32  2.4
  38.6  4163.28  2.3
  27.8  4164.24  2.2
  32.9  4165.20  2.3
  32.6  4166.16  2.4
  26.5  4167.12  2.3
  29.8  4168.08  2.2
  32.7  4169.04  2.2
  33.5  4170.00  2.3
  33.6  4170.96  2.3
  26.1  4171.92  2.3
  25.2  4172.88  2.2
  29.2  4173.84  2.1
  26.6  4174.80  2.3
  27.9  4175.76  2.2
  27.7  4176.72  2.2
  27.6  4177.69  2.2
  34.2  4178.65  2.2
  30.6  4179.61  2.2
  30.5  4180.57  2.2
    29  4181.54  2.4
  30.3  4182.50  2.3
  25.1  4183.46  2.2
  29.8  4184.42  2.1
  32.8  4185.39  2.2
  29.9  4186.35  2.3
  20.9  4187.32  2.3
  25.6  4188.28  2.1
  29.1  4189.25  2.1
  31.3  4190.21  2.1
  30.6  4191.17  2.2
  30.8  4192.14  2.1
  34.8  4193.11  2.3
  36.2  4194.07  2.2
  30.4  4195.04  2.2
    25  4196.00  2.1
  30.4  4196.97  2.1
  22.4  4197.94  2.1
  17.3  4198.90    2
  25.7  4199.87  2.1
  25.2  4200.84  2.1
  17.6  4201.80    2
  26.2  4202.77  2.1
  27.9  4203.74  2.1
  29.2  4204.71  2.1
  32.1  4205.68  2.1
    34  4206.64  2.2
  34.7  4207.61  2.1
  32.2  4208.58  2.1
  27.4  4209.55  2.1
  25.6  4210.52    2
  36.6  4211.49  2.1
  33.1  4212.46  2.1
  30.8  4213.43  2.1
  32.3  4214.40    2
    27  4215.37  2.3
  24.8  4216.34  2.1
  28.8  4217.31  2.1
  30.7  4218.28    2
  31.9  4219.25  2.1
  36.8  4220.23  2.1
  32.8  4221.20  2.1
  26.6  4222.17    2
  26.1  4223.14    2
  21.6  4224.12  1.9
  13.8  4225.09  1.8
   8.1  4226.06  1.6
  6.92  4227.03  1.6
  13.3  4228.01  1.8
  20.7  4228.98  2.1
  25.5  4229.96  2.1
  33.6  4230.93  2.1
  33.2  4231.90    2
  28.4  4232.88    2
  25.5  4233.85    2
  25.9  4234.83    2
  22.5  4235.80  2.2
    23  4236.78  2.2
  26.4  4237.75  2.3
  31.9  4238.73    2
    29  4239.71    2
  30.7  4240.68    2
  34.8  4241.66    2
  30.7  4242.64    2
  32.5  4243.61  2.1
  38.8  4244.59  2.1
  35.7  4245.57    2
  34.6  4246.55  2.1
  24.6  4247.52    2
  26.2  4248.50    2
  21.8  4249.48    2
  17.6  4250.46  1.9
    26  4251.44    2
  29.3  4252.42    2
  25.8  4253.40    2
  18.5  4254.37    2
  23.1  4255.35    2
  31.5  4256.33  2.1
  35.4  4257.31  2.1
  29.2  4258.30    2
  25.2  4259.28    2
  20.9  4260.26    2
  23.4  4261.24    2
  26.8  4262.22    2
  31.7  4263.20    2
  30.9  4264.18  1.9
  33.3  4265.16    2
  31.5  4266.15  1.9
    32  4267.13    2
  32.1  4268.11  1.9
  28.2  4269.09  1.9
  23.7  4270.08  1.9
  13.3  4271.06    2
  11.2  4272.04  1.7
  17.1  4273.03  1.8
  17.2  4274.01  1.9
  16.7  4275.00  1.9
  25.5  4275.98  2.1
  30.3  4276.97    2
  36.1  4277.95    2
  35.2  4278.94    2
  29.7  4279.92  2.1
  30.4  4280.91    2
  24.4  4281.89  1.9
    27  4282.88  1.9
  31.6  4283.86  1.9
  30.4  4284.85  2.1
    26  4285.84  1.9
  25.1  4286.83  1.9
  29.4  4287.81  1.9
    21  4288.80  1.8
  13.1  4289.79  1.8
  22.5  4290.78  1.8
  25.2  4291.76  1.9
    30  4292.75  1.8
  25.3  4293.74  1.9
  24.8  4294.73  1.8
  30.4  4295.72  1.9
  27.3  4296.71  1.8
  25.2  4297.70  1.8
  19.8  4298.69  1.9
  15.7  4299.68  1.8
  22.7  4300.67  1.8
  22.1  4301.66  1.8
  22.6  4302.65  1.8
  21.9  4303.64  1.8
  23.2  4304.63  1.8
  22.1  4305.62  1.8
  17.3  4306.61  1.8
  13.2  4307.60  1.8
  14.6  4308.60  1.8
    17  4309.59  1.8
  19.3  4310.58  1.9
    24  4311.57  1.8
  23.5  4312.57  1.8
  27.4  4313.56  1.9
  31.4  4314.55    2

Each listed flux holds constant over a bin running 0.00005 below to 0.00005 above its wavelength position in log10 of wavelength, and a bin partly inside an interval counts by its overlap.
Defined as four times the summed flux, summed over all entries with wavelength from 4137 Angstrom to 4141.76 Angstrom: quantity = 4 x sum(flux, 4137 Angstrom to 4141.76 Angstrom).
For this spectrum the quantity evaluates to 600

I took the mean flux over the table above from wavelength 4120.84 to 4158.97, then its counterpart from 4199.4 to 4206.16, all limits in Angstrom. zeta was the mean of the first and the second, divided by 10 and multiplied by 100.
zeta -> 274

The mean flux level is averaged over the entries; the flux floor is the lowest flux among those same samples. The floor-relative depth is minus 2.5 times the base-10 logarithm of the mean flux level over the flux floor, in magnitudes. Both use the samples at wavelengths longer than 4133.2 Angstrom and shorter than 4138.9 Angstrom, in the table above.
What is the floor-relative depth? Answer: -0.28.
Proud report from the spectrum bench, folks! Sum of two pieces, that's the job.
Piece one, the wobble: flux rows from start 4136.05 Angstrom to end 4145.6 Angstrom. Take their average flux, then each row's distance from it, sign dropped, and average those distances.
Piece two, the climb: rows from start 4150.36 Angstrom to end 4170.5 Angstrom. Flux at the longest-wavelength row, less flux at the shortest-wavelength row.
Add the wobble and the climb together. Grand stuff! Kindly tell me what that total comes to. 9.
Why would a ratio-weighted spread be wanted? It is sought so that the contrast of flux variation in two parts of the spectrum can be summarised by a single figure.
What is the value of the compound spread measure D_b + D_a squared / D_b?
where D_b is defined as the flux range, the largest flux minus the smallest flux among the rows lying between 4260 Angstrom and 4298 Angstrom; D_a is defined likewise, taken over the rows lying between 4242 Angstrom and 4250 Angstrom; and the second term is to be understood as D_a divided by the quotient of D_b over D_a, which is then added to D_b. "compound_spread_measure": 37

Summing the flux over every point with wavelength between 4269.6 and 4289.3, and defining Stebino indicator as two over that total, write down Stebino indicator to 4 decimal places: 0.0040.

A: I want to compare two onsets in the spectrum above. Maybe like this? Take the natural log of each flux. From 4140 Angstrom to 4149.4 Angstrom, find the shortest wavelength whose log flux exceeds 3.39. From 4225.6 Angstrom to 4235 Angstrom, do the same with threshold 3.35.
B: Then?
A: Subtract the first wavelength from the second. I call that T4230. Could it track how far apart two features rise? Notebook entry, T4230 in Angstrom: 90.6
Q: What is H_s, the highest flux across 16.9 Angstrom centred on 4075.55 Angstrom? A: 34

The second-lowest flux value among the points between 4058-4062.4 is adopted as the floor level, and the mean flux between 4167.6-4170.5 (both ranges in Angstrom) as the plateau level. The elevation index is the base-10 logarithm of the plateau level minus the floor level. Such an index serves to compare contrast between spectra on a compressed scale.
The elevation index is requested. 0.91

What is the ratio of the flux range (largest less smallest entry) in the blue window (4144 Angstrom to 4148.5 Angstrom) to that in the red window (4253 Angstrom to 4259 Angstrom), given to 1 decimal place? 1.0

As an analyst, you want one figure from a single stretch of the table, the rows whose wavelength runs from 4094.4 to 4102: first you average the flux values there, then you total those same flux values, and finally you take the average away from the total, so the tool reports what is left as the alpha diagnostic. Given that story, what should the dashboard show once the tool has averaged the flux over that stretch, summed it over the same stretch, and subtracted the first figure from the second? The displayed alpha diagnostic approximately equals 190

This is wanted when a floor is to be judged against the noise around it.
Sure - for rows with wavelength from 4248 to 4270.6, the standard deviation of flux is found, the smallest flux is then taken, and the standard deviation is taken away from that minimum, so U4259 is 13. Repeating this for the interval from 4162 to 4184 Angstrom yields 22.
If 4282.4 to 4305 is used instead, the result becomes 9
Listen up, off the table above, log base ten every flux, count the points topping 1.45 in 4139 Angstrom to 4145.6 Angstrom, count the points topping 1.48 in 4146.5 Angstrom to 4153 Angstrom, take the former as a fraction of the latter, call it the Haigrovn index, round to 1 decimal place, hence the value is 1.0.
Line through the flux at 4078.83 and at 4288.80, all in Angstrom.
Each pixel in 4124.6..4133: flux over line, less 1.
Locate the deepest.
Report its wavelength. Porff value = 4132.72 Angstrom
